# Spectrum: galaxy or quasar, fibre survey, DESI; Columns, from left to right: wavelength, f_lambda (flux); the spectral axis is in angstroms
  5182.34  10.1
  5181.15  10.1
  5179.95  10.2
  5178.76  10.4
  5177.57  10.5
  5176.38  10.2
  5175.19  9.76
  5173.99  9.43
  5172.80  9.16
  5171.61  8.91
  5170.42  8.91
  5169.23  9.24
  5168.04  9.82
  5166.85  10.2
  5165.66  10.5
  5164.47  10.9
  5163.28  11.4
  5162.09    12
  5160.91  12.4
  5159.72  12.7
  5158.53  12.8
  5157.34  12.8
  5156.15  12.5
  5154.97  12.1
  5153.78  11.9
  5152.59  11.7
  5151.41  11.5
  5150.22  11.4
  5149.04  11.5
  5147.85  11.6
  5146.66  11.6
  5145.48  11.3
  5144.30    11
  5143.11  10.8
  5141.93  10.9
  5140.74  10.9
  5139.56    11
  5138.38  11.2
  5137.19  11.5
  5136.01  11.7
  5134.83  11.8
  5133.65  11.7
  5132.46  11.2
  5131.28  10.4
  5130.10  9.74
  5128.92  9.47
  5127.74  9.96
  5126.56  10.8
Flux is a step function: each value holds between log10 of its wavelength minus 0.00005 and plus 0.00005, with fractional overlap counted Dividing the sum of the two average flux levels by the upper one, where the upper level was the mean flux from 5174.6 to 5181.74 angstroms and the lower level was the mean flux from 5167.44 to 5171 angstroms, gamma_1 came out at 1.91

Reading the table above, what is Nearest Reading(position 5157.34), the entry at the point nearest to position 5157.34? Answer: 12.8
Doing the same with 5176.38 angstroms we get 10.2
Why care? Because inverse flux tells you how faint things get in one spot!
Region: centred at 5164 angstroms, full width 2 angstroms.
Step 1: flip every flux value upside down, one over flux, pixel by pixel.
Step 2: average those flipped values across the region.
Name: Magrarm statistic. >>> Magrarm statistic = 0.090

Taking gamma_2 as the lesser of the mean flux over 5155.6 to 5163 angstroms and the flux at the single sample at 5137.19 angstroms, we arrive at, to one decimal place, 11.5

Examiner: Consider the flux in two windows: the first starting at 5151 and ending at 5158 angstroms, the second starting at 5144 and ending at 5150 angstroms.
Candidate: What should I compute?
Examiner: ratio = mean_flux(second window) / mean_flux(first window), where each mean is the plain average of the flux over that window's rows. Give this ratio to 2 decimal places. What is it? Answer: 0.94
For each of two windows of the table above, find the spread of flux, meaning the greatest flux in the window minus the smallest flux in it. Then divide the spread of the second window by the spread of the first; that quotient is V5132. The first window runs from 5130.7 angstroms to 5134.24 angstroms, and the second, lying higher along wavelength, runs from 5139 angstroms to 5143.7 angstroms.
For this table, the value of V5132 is 0.2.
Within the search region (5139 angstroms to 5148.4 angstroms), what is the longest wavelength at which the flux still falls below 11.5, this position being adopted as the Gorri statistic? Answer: 5145.48 angstroms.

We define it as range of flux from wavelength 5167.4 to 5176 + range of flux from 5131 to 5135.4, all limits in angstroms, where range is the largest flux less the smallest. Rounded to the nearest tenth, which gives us 2.3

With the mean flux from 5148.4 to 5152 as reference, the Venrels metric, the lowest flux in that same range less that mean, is -0.07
